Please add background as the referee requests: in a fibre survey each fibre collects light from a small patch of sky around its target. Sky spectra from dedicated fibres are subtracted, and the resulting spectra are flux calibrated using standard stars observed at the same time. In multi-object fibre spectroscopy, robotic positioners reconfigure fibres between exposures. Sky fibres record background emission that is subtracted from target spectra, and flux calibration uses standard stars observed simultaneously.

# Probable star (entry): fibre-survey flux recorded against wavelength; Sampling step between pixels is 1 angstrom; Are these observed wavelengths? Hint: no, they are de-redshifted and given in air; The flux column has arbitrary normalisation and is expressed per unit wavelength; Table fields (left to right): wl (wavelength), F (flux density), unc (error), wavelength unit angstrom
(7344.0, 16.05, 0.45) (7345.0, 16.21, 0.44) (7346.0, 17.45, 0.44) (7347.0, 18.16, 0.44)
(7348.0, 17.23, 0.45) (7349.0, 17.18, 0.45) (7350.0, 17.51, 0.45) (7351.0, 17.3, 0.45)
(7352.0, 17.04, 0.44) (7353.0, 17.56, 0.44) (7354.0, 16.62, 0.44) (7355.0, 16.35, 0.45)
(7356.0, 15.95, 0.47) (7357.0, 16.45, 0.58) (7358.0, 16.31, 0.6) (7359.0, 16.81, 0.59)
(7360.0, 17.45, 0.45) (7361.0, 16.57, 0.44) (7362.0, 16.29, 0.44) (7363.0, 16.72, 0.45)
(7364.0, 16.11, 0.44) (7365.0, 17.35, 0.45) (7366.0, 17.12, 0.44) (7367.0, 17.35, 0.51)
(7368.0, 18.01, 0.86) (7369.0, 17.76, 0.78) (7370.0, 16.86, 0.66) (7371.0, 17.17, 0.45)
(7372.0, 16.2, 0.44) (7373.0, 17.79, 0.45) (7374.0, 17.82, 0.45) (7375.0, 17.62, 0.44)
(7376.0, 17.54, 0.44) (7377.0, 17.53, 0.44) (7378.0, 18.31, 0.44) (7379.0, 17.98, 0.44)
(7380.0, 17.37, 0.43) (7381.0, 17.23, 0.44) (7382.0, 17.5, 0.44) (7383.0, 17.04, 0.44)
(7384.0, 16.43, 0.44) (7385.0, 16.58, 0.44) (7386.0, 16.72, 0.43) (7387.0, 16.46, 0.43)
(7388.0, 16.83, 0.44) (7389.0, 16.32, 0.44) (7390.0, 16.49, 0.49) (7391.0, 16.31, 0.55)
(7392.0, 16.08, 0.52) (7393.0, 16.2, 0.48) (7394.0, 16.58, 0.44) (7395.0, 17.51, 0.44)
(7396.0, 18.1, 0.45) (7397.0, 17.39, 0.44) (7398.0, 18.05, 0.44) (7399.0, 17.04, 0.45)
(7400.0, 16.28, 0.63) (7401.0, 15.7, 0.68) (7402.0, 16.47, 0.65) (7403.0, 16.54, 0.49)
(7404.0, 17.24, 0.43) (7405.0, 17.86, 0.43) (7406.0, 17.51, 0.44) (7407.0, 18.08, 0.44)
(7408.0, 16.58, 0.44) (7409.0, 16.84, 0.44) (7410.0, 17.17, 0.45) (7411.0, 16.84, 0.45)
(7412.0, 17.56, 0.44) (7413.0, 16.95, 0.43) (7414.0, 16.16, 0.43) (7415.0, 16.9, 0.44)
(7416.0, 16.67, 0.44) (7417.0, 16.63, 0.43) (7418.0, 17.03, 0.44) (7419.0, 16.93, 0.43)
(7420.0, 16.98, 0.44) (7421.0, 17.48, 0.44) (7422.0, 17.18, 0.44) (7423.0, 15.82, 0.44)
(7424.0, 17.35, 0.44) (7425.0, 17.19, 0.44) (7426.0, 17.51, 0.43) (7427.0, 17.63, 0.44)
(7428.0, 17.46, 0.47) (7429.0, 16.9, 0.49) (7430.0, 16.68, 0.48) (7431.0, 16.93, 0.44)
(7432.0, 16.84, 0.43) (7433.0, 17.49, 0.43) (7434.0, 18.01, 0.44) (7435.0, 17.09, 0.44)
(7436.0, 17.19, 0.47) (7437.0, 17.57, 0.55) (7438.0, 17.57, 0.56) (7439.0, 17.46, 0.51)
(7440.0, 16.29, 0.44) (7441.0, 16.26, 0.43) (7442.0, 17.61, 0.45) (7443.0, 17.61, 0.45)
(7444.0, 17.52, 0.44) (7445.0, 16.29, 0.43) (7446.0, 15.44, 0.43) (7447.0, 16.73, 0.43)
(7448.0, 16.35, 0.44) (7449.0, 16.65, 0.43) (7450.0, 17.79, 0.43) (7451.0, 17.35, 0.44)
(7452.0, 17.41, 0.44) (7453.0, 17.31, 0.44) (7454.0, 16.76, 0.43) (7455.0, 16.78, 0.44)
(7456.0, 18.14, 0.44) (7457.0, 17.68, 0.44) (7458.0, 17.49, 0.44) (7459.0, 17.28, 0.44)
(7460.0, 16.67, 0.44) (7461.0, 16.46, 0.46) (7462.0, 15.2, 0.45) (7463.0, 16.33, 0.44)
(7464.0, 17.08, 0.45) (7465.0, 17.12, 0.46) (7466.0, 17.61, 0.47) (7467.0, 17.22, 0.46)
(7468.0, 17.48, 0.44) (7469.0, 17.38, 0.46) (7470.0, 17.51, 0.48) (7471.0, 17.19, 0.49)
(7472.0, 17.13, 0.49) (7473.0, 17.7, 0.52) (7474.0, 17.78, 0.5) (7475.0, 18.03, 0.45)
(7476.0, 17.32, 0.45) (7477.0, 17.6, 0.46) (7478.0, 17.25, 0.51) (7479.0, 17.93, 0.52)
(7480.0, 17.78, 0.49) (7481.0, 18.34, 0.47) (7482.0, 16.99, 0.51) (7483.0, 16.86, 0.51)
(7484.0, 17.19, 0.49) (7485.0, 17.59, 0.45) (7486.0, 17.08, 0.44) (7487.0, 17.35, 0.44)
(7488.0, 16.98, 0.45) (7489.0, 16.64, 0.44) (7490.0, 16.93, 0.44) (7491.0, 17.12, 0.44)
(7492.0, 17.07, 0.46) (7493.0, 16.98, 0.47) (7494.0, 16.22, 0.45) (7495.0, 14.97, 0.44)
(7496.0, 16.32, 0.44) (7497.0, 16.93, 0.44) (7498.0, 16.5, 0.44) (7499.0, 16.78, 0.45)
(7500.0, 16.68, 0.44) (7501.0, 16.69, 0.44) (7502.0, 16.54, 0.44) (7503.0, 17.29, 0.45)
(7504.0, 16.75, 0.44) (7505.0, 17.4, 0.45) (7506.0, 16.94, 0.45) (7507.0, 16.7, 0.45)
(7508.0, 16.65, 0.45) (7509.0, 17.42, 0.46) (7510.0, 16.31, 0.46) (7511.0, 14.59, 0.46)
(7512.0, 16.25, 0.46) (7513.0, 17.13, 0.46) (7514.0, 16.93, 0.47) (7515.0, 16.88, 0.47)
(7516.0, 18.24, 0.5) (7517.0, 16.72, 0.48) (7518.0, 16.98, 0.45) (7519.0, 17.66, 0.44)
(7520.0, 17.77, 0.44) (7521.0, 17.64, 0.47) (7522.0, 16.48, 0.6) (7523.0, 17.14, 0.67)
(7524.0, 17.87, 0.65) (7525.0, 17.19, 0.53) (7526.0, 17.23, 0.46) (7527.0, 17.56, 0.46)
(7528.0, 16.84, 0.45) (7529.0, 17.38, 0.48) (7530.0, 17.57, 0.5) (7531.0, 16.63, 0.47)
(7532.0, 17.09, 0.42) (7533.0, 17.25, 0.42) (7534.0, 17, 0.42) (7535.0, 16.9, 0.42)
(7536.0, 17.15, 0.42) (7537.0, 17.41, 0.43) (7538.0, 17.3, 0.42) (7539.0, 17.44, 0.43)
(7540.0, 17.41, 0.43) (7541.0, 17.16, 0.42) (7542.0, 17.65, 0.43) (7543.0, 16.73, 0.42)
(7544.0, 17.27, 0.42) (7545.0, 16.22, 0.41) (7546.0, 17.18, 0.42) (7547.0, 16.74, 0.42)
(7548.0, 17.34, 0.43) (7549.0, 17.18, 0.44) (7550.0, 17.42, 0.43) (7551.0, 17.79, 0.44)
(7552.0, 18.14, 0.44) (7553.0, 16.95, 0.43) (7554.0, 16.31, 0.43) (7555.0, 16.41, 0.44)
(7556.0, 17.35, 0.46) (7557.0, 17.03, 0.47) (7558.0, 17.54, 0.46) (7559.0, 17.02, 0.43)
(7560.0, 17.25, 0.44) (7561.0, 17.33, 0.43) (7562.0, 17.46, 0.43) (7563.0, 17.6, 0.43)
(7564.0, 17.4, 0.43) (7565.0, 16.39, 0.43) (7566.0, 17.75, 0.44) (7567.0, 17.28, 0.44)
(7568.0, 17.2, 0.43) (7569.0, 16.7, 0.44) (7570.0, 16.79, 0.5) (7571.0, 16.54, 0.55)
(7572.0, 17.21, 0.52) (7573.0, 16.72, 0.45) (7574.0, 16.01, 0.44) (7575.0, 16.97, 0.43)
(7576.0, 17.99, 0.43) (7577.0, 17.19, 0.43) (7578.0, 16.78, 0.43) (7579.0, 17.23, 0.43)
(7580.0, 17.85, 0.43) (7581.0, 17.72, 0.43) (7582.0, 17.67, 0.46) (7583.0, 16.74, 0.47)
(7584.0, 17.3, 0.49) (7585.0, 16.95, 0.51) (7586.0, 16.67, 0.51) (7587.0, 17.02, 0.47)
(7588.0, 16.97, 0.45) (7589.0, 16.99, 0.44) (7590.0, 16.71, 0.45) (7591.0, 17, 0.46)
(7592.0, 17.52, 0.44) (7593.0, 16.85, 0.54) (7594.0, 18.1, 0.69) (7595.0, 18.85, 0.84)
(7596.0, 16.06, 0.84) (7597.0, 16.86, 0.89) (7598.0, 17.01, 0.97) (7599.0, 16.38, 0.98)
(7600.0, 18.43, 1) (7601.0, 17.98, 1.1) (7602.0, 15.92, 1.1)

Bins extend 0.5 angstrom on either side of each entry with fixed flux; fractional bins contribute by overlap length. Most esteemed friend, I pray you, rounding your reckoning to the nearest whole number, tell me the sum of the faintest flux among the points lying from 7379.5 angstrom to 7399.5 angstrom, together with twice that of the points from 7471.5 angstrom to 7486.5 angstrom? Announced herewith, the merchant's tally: 50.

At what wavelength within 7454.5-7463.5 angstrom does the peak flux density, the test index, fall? 7456.0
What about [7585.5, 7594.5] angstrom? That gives 7594.0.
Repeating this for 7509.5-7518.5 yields 7516.0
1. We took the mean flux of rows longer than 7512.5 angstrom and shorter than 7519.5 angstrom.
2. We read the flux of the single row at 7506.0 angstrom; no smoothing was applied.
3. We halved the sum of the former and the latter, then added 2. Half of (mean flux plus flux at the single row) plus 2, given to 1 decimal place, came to 19.1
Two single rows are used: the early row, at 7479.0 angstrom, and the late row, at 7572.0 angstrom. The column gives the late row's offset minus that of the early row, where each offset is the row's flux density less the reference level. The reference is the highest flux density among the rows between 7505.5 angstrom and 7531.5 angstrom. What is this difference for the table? -0.7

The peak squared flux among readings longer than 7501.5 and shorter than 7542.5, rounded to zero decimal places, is 333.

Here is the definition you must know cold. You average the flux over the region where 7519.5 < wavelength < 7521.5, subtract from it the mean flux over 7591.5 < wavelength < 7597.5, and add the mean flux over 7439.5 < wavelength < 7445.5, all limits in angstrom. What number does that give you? 17.3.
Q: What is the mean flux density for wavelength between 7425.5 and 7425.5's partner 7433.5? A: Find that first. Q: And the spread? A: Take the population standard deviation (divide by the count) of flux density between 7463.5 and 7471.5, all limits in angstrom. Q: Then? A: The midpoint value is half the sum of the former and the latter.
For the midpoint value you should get 8.7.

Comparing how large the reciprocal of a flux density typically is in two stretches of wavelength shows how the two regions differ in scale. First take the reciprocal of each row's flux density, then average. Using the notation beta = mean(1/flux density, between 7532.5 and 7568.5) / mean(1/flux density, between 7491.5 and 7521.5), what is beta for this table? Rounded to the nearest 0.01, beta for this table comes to 0.98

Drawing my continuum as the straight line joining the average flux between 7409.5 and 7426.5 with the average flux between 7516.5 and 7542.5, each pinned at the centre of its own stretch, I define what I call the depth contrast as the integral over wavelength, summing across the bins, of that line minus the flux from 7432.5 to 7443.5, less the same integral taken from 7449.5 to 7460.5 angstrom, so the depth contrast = 0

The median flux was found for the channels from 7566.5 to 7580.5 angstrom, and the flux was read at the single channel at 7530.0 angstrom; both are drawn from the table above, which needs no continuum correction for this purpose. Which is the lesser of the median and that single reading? 17.08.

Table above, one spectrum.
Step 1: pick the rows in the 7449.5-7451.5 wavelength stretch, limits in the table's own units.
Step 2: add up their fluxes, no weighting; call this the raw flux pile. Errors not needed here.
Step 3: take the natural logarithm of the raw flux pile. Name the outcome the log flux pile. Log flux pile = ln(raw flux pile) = 3.56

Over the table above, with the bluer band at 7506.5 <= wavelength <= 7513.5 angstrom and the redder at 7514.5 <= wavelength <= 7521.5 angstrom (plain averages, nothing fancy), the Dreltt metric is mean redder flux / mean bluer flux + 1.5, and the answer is 2.559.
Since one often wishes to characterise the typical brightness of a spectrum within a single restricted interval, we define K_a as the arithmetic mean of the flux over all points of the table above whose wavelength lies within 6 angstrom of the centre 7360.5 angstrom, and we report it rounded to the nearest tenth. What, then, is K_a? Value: 16.6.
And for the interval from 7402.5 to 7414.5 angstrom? 17.1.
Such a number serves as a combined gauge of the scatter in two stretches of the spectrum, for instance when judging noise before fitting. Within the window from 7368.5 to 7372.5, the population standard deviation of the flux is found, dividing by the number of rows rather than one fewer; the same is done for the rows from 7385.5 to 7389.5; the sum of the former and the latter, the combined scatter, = 0.77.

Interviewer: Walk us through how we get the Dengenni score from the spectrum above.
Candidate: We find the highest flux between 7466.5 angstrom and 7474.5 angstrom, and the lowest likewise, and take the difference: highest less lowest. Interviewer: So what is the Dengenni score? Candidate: 0.65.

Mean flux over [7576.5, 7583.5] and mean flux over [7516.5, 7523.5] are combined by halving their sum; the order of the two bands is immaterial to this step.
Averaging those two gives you 17.3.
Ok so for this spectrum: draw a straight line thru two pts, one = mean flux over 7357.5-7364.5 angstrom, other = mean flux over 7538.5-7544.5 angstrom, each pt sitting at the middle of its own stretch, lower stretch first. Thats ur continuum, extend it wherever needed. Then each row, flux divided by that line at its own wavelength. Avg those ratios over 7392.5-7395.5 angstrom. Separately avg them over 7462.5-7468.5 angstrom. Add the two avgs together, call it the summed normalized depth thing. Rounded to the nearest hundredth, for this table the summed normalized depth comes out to 2.01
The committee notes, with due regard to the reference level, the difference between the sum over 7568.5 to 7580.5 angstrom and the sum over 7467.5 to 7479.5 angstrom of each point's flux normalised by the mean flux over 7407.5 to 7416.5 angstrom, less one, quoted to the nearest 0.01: -0.38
